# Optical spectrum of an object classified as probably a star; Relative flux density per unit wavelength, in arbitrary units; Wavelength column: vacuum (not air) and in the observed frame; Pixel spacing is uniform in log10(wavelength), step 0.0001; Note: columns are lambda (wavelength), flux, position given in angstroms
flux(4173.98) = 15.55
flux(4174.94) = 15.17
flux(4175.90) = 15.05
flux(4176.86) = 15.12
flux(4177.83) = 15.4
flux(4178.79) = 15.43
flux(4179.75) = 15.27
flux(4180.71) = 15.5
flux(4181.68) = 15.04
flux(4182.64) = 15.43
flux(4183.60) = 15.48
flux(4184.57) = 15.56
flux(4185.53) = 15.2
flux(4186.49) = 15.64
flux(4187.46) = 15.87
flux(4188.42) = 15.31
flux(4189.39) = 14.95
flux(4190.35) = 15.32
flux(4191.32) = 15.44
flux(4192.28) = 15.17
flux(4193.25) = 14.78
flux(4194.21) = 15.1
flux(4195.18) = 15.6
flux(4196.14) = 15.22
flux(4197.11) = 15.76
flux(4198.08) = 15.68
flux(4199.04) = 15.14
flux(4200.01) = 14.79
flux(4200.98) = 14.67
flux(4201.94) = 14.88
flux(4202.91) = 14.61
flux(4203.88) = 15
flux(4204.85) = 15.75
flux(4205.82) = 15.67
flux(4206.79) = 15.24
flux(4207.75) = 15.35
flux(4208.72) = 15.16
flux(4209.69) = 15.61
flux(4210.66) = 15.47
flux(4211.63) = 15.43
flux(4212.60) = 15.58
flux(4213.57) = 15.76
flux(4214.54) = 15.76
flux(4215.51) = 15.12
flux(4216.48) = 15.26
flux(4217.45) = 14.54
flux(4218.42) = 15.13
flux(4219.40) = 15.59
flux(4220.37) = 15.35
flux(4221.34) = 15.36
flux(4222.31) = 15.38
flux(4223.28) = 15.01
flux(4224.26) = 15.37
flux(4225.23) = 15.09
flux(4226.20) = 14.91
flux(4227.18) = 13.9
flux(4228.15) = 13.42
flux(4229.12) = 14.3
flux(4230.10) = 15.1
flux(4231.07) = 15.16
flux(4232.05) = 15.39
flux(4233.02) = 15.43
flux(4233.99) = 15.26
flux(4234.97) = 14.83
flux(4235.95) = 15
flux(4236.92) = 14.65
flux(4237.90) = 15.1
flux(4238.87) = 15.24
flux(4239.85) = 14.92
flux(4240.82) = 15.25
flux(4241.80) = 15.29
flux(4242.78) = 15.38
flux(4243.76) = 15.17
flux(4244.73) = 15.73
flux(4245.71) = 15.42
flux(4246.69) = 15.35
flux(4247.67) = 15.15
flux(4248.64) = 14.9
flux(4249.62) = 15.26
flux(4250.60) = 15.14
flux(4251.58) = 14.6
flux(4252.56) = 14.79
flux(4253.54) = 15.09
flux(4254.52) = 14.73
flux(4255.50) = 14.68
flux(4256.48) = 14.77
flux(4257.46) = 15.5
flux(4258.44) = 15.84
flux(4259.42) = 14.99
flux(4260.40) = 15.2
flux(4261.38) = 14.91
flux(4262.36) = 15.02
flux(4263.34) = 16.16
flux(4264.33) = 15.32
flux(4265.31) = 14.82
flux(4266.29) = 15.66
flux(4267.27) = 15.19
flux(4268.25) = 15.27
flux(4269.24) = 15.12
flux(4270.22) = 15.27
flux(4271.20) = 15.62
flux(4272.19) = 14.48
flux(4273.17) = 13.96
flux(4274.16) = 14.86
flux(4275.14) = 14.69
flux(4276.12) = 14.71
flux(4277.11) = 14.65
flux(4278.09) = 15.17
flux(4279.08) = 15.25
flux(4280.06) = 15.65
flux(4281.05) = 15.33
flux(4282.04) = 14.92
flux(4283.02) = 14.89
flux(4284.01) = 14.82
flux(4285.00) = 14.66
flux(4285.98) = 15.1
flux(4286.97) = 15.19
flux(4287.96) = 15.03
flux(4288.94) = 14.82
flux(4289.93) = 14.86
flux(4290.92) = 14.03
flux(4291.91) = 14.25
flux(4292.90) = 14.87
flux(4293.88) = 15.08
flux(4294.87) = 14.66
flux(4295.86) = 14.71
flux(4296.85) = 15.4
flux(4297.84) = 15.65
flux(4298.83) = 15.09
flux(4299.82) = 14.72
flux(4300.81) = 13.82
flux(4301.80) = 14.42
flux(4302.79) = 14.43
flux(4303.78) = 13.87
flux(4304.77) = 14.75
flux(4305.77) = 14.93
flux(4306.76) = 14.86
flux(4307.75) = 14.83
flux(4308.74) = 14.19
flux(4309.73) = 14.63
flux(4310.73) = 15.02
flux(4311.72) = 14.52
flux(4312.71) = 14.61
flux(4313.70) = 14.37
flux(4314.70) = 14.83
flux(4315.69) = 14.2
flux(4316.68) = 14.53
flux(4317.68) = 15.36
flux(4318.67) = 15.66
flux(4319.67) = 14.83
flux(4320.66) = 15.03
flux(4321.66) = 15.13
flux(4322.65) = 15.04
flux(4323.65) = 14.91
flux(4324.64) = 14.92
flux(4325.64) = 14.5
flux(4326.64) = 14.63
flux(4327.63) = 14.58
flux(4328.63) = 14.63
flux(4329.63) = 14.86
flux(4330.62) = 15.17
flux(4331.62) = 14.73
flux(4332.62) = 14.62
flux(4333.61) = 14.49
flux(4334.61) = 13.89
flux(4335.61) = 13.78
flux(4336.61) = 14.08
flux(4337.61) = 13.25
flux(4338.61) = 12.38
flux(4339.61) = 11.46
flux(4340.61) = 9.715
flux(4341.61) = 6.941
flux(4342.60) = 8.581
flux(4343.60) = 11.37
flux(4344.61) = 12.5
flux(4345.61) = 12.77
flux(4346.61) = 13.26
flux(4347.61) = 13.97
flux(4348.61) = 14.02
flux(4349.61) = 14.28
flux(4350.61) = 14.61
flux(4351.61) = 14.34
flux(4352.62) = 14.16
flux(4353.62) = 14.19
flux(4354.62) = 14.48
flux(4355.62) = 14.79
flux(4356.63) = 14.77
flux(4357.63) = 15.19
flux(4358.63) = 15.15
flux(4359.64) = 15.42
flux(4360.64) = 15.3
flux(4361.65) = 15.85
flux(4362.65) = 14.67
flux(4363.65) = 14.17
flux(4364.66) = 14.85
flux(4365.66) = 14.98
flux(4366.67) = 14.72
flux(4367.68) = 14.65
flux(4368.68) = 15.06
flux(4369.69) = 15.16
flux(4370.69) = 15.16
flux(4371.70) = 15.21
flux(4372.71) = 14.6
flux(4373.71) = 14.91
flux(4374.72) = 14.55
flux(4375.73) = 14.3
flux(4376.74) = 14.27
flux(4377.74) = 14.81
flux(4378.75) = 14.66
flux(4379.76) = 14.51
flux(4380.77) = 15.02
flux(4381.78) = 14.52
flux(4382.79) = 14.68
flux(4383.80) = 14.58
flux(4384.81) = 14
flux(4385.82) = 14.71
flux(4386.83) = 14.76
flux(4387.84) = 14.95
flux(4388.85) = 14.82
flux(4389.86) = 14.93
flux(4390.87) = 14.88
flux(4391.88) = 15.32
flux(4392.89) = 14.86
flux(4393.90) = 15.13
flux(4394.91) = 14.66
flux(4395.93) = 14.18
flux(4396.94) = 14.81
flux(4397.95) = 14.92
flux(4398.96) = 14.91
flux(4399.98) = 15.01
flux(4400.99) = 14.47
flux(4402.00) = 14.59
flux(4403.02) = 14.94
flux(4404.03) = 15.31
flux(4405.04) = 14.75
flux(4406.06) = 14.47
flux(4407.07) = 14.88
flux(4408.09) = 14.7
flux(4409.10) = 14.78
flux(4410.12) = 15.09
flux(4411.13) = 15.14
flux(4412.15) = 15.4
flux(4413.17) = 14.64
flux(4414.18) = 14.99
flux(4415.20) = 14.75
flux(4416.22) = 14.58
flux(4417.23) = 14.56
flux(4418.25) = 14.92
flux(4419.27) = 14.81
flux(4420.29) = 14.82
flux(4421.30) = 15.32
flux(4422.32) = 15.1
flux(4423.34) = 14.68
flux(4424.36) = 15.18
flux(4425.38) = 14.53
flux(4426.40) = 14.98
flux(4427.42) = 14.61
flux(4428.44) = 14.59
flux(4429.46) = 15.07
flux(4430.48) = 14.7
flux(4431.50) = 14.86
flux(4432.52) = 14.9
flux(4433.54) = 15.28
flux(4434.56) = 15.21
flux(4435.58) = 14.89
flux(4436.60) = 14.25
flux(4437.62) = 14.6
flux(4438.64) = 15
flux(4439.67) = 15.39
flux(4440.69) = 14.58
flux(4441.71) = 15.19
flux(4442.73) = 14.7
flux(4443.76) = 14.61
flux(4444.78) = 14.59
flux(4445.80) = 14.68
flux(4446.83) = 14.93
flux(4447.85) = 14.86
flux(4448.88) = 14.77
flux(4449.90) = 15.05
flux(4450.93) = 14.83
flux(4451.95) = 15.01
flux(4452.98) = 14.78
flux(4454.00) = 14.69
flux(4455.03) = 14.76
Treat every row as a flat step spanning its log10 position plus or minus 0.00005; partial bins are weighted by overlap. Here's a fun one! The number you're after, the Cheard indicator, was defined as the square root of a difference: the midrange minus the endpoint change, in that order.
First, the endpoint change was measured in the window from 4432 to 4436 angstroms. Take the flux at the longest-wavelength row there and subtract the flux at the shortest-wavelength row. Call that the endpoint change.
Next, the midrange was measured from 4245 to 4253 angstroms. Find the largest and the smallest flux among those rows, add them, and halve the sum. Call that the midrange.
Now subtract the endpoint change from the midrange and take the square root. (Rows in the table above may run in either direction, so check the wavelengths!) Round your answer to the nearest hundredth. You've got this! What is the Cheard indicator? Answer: 3.88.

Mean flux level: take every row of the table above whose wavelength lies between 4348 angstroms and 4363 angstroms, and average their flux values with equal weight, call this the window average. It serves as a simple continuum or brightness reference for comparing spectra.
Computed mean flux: 14.7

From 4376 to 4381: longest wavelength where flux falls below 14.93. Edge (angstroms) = 4379.76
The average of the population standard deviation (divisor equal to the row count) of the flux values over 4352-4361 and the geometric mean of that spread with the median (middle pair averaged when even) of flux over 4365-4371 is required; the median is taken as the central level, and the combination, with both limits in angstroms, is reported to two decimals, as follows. 1.52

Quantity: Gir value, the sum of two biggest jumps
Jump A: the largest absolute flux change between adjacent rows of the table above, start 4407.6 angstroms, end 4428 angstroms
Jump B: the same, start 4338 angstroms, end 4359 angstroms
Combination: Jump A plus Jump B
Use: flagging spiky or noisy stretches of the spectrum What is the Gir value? 3.5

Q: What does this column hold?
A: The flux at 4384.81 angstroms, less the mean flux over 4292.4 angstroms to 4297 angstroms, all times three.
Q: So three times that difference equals -3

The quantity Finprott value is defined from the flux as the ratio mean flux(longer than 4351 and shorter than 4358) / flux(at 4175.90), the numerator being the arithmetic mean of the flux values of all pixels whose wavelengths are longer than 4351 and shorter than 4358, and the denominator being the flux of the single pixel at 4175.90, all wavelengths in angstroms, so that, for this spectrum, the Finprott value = 0.97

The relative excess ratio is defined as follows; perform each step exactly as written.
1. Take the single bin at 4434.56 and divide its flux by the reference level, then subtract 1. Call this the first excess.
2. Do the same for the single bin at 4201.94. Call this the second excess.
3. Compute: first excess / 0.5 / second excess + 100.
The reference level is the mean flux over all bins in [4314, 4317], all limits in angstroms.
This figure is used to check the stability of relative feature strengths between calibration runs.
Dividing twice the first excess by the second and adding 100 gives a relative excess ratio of 103.8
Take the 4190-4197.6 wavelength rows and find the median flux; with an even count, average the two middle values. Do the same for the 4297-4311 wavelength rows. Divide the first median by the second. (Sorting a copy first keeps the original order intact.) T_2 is 1.04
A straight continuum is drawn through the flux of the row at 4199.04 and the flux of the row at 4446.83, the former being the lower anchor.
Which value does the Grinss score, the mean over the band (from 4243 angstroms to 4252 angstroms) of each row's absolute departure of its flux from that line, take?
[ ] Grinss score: 0.25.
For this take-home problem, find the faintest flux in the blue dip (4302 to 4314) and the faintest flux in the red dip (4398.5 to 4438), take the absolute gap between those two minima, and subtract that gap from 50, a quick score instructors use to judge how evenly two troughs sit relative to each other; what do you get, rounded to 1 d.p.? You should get 49.6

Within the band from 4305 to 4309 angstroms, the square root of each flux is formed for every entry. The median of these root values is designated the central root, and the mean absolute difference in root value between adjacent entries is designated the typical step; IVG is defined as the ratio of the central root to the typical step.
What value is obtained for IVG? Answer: 119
